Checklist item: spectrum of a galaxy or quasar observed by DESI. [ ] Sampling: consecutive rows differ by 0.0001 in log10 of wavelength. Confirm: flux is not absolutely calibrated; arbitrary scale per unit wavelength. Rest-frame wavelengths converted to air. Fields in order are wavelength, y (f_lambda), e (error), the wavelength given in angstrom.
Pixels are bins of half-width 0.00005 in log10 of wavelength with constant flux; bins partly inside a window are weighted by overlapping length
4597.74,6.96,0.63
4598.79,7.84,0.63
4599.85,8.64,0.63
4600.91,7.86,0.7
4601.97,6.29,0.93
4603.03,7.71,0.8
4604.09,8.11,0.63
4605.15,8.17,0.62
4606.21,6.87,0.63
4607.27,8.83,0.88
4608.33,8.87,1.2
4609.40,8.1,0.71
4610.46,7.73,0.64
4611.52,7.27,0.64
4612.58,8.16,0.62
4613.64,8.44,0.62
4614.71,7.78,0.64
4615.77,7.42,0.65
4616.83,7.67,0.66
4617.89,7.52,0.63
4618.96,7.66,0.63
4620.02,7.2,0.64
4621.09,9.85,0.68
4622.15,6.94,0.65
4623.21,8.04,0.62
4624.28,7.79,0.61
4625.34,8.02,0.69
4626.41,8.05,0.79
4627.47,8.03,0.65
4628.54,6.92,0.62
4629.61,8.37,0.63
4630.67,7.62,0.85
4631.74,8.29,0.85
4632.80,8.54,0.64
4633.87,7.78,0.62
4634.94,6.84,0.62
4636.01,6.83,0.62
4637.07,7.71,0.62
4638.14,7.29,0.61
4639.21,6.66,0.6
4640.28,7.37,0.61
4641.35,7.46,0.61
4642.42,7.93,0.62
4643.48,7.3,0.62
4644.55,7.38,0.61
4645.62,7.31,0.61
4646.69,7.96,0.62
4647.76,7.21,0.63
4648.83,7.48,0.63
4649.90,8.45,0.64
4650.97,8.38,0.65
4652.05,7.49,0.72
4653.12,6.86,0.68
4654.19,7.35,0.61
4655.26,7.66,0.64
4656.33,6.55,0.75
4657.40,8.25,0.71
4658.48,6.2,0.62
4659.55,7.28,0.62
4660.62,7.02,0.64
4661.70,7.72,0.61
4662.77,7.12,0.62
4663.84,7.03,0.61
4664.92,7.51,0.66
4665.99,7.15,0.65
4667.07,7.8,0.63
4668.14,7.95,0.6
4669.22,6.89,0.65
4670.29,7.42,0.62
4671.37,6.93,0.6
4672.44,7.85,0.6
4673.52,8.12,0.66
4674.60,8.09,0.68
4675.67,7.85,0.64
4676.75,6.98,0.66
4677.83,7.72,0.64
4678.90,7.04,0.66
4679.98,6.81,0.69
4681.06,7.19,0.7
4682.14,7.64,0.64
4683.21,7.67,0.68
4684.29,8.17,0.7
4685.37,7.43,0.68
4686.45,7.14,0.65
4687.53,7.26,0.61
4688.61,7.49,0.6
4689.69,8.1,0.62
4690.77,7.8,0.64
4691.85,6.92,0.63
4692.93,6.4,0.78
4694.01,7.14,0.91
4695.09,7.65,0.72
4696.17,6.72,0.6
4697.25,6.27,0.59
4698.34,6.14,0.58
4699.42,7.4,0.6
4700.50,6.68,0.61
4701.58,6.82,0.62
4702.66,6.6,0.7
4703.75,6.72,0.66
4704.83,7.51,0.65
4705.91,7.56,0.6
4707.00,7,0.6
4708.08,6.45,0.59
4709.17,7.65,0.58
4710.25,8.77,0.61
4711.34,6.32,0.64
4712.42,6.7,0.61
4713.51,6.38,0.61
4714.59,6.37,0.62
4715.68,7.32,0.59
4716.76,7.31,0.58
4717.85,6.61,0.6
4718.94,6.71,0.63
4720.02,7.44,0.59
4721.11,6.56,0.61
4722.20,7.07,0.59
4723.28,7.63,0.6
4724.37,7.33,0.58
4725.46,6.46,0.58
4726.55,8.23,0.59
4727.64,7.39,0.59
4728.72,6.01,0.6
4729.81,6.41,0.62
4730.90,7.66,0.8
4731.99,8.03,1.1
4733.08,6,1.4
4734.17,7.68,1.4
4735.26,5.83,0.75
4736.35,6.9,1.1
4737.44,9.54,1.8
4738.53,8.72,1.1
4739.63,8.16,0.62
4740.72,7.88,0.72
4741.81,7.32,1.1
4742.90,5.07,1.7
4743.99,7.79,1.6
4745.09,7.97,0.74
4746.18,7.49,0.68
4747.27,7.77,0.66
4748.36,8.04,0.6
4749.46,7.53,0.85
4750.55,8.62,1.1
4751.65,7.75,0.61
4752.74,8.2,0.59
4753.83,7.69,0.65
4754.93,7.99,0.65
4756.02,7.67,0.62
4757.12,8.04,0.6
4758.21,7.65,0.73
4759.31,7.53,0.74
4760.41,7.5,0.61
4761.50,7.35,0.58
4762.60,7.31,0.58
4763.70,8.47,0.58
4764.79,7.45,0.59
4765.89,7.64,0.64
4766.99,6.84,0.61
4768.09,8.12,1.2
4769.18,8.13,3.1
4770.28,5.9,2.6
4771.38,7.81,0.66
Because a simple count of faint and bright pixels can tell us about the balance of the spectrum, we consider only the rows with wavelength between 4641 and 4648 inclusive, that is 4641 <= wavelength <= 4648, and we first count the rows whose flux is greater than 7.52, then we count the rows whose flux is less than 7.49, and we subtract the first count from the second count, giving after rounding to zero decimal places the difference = 3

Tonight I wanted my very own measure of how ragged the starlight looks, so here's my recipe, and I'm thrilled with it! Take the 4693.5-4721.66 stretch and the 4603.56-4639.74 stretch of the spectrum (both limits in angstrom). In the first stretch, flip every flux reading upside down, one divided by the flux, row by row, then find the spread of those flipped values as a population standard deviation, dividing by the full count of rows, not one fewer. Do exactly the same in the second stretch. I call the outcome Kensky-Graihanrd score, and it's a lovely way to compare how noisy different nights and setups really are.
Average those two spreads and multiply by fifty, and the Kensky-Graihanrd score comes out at 0.56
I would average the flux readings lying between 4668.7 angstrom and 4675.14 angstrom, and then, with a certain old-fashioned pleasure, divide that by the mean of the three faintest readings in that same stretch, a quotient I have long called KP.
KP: 1.07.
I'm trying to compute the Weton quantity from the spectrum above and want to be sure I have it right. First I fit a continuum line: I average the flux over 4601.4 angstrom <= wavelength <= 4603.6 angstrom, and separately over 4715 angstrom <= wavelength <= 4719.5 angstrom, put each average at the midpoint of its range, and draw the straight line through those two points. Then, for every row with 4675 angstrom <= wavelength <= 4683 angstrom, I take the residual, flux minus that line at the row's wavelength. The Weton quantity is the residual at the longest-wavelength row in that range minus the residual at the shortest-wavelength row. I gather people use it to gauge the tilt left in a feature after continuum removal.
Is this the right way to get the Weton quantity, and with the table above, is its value -0.21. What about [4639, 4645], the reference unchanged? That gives 0.72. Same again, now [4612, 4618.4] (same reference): -0.64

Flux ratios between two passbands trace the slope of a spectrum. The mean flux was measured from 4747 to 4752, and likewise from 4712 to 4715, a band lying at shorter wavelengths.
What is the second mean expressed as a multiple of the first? 0.82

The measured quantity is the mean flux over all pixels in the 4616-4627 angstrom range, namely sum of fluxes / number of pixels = 7.87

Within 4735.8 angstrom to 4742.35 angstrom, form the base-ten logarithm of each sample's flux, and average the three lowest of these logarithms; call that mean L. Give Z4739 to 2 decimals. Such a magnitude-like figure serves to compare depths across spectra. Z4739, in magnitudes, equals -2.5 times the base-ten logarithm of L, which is 0.16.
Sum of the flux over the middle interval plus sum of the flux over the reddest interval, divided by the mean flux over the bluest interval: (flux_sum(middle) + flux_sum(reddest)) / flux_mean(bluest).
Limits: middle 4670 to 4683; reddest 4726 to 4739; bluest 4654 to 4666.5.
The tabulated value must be 24.6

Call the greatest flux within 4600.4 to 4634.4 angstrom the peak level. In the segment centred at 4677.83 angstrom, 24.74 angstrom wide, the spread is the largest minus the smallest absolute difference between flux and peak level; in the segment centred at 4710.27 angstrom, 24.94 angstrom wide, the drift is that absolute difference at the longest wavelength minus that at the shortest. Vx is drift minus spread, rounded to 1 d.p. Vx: -2.3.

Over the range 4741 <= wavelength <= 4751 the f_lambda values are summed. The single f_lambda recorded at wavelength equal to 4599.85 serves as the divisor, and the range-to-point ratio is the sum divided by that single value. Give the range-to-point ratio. 7.8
